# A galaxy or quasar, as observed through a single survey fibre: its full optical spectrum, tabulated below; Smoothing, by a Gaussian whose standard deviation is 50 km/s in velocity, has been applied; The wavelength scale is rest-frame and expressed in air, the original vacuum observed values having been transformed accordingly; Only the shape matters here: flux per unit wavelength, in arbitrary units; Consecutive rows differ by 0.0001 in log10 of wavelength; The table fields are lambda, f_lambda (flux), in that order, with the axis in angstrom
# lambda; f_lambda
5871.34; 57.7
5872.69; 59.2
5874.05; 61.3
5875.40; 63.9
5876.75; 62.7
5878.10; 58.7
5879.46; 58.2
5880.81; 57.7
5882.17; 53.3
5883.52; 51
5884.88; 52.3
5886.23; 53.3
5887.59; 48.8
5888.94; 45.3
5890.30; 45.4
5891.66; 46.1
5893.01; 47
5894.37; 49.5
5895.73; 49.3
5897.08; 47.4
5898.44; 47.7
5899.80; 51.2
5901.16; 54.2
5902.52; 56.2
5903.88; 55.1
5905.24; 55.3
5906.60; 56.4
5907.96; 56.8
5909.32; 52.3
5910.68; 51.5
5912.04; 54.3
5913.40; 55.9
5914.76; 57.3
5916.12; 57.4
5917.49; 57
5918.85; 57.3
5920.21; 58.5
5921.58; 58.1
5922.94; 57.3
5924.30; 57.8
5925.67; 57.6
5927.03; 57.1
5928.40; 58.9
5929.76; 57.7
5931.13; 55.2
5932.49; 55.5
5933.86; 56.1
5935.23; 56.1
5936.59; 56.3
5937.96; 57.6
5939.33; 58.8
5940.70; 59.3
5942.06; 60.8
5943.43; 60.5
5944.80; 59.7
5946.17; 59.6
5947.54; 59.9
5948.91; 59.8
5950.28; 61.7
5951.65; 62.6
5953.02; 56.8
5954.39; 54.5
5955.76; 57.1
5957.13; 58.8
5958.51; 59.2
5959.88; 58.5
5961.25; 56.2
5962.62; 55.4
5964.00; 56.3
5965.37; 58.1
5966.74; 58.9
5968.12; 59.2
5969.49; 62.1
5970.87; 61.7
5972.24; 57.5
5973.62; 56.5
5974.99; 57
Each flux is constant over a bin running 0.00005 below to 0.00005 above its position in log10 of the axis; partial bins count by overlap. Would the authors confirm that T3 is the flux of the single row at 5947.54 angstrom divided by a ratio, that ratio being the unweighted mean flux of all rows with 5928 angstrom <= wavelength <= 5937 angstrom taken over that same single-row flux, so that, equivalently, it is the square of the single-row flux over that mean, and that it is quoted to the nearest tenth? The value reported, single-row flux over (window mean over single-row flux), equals 63.5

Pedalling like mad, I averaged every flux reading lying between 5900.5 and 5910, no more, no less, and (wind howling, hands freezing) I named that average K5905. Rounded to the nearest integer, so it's 55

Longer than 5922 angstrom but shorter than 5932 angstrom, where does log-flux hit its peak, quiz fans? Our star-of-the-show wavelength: 5928.40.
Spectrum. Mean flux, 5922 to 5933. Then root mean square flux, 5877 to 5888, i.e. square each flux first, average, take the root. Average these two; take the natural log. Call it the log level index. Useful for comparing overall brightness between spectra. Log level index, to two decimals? 4.02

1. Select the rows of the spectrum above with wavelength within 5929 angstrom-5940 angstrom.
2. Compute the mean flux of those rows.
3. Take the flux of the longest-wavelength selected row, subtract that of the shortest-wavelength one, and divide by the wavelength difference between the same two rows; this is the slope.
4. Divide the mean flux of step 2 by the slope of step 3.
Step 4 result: 493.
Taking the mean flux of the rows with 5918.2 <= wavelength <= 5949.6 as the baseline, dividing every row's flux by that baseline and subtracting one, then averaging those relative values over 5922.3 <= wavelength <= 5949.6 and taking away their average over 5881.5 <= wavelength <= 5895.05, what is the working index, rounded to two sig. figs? 0.15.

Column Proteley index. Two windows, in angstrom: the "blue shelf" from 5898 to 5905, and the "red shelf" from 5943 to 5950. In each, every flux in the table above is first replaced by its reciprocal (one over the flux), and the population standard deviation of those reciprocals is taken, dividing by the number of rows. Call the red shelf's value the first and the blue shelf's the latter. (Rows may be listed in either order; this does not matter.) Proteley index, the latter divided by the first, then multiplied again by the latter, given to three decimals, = 0.015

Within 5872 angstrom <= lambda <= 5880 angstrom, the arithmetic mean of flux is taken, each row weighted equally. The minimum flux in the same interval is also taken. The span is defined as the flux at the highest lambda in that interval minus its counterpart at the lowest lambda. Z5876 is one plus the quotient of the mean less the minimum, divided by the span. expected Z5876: -1.5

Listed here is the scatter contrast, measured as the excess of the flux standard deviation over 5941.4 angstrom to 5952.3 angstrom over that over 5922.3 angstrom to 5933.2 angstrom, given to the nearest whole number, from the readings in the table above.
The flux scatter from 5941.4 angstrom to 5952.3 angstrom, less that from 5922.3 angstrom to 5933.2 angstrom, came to 0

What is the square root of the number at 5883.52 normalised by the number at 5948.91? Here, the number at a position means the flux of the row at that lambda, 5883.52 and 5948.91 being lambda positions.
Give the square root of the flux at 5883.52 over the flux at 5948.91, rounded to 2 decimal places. 0.92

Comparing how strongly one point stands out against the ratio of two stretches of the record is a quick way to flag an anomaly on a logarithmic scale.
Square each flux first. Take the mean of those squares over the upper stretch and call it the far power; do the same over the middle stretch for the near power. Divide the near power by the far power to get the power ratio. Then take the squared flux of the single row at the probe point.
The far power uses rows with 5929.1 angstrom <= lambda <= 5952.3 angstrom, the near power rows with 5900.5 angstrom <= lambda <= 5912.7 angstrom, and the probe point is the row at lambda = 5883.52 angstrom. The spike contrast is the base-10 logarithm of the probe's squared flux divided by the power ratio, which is 3.48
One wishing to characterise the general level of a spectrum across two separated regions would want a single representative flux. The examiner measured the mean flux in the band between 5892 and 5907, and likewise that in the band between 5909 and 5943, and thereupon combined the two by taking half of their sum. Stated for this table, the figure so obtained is 54.3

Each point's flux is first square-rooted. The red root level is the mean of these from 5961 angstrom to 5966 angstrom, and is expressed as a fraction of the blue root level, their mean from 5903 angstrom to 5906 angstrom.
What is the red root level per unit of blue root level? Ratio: 1.01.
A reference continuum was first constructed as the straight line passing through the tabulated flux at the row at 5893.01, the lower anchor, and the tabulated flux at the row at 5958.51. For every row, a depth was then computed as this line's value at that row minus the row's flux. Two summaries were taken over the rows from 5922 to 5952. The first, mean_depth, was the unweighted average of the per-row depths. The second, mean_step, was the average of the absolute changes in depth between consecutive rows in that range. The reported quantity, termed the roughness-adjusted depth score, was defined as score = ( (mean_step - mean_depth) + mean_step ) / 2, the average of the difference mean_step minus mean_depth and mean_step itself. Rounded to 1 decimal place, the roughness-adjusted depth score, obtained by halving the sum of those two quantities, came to 2.4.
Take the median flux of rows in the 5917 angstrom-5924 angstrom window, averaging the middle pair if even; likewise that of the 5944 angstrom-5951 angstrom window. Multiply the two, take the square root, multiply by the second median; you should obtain 3500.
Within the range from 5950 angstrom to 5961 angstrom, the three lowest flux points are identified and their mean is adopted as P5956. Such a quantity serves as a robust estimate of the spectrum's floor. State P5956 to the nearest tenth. 56.1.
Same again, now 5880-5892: 45.6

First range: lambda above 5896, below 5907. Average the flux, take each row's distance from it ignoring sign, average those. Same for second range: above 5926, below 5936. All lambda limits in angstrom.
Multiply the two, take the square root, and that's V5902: 1.83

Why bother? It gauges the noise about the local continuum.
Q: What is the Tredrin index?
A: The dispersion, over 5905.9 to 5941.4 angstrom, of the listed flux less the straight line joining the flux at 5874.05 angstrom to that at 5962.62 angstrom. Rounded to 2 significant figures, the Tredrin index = 2.2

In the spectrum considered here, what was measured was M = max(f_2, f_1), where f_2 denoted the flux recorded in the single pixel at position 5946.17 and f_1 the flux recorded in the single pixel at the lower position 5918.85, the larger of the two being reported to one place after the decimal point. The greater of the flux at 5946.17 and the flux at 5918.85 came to 59.6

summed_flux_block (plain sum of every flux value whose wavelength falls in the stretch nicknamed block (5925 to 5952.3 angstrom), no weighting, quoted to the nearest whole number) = 1171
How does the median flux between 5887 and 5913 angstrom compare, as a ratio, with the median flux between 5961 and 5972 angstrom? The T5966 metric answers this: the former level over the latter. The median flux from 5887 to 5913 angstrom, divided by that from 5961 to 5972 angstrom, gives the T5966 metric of 0.88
